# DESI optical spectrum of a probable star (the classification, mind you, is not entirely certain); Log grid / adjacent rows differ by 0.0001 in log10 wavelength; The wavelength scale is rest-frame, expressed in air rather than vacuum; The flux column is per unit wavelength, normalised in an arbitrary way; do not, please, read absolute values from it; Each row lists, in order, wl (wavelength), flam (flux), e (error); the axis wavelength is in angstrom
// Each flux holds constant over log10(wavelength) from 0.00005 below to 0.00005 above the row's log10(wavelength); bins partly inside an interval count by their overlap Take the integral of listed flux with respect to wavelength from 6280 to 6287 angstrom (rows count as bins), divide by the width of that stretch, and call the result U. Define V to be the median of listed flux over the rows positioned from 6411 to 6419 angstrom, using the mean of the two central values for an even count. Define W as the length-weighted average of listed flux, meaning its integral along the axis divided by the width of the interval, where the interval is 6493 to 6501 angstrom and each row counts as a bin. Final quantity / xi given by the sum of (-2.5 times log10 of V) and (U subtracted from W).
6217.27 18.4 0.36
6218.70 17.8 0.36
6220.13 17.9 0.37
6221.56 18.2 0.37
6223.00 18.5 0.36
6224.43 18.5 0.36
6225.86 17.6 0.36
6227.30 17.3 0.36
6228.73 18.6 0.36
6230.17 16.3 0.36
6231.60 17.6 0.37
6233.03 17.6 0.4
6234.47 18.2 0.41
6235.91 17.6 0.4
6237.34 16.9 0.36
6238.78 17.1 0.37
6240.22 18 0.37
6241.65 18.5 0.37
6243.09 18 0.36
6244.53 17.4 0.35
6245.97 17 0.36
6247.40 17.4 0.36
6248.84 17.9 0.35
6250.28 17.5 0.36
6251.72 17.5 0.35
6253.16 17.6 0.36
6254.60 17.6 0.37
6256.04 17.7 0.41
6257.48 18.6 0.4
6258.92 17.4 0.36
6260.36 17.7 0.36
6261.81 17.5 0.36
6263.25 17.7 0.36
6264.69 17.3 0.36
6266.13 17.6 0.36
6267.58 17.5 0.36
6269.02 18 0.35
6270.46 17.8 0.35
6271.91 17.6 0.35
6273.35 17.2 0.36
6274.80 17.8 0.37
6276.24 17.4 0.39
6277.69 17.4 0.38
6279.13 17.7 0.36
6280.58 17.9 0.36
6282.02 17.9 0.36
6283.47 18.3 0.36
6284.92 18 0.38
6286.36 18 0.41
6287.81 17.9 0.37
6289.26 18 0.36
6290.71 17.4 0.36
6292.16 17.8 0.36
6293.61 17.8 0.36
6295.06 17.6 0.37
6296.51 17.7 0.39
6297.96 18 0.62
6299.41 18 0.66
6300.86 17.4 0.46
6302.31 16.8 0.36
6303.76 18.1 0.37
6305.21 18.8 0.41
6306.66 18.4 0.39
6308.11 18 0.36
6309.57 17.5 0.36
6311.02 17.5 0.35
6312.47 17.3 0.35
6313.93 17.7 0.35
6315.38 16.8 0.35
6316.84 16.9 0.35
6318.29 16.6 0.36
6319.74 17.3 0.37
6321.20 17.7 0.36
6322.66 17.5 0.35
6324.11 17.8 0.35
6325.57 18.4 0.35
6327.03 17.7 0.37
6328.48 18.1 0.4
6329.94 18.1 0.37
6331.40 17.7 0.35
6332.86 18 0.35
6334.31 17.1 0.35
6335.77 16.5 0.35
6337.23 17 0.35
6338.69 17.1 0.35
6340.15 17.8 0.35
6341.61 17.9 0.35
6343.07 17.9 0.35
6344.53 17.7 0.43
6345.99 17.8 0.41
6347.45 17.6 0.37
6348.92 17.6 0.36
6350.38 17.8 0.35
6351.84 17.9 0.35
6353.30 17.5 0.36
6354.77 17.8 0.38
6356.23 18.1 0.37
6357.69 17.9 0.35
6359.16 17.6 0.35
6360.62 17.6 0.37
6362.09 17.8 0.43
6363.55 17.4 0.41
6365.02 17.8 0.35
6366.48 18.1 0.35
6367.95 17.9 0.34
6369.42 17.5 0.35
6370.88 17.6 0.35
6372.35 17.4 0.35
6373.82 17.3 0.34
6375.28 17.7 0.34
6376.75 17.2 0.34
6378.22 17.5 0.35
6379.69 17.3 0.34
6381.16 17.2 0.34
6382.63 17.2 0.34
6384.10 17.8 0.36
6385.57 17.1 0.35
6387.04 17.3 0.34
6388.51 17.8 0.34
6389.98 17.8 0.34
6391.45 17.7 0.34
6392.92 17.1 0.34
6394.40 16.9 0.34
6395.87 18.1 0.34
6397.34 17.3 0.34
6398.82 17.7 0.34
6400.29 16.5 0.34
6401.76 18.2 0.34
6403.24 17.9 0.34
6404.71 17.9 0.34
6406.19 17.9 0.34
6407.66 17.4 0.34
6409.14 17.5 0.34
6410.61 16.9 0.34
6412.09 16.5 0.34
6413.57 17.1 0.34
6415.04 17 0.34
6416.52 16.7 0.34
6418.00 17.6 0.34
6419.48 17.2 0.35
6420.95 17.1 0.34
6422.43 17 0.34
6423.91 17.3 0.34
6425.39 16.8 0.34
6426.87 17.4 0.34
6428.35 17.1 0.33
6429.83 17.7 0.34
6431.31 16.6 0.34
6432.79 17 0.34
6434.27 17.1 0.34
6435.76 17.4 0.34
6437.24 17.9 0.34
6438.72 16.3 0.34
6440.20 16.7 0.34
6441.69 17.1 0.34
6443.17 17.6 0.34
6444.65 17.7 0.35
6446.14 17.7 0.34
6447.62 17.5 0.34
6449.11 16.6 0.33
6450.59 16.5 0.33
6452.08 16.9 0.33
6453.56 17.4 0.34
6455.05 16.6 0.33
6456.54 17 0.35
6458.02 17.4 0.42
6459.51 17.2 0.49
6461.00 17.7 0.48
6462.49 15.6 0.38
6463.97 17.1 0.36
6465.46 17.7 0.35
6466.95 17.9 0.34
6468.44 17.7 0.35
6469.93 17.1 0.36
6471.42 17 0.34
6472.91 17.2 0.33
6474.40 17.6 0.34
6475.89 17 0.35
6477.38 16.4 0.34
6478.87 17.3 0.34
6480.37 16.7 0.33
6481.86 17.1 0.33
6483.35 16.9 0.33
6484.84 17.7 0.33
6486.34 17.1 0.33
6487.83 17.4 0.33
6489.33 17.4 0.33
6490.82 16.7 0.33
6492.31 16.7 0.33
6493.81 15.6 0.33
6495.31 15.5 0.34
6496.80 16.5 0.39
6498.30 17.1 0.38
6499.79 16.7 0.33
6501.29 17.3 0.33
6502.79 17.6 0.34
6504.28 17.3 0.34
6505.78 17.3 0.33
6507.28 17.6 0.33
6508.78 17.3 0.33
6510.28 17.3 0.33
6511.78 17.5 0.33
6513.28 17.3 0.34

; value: -4.8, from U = 18.0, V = 17.0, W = 16.3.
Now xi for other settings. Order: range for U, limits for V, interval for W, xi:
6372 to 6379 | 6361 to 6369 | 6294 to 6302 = -2.9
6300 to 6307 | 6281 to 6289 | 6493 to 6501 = -4.7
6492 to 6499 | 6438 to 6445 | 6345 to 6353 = -1.6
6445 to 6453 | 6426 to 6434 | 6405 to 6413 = -2.9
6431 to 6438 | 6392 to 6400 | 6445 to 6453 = -3.2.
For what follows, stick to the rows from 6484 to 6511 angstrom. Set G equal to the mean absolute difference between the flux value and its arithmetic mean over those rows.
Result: 0.48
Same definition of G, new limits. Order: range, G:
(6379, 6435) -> 0.36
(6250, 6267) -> 0.19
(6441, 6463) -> 0.45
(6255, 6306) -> 0.28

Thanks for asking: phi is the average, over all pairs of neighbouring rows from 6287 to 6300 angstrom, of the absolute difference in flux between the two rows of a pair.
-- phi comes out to 0.21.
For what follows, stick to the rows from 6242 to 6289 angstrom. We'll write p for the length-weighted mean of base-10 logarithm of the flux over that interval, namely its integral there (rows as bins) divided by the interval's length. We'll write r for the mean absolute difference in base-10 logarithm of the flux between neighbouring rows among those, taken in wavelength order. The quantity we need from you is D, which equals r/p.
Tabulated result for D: 0.006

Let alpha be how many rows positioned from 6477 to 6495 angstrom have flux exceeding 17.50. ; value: 1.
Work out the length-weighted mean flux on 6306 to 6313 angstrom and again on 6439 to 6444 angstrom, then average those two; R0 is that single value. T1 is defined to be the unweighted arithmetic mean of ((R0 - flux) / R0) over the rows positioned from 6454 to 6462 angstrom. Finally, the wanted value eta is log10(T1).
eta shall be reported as -1.87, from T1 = 0.013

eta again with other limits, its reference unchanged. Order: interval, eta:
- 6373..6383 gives -2.39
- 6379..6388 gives -2.26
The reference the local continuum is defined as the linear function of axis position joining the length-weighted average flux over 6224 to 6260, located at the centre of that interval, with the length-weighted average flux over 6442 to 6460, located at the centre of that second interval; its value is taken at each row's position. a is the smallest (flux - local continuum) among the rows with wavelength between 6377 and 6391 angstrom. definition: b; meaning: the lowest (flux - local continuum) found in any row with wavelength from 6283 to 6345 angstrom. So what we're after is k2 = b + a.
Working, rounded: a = -0.23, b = -0.9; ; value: -1.2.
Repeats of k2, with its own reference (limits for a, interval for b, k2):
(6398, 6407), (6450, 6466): -2.3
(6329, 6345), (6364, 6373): -0.9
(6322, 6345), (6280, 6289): -0.6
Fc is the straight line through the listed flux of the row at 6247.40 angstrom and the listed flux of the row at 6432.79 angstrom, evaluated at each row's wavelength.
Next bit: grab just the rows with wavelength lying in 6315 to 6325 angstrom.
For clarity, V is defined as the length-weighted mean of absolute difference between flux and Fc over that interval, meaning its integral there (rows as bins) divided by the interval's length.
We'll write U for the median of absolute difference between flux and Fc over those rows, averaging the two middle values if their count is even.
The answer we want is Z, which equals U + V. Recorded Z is 0.86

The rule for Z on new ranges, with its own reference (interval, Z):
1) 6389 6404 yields 1.21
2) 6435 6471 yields 0.97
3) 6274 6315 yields 1.02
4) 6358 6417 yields 0.89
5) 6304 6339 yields 1.01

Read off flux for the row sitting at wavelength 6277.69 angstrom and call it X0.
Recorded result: 17.4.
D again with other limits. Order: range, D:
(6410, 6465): 0.011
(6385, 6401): 0.010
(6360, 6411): 0.008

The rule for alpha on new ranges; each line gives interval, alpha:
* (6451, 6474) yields 4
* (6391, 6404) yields 5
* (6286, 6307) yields 12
